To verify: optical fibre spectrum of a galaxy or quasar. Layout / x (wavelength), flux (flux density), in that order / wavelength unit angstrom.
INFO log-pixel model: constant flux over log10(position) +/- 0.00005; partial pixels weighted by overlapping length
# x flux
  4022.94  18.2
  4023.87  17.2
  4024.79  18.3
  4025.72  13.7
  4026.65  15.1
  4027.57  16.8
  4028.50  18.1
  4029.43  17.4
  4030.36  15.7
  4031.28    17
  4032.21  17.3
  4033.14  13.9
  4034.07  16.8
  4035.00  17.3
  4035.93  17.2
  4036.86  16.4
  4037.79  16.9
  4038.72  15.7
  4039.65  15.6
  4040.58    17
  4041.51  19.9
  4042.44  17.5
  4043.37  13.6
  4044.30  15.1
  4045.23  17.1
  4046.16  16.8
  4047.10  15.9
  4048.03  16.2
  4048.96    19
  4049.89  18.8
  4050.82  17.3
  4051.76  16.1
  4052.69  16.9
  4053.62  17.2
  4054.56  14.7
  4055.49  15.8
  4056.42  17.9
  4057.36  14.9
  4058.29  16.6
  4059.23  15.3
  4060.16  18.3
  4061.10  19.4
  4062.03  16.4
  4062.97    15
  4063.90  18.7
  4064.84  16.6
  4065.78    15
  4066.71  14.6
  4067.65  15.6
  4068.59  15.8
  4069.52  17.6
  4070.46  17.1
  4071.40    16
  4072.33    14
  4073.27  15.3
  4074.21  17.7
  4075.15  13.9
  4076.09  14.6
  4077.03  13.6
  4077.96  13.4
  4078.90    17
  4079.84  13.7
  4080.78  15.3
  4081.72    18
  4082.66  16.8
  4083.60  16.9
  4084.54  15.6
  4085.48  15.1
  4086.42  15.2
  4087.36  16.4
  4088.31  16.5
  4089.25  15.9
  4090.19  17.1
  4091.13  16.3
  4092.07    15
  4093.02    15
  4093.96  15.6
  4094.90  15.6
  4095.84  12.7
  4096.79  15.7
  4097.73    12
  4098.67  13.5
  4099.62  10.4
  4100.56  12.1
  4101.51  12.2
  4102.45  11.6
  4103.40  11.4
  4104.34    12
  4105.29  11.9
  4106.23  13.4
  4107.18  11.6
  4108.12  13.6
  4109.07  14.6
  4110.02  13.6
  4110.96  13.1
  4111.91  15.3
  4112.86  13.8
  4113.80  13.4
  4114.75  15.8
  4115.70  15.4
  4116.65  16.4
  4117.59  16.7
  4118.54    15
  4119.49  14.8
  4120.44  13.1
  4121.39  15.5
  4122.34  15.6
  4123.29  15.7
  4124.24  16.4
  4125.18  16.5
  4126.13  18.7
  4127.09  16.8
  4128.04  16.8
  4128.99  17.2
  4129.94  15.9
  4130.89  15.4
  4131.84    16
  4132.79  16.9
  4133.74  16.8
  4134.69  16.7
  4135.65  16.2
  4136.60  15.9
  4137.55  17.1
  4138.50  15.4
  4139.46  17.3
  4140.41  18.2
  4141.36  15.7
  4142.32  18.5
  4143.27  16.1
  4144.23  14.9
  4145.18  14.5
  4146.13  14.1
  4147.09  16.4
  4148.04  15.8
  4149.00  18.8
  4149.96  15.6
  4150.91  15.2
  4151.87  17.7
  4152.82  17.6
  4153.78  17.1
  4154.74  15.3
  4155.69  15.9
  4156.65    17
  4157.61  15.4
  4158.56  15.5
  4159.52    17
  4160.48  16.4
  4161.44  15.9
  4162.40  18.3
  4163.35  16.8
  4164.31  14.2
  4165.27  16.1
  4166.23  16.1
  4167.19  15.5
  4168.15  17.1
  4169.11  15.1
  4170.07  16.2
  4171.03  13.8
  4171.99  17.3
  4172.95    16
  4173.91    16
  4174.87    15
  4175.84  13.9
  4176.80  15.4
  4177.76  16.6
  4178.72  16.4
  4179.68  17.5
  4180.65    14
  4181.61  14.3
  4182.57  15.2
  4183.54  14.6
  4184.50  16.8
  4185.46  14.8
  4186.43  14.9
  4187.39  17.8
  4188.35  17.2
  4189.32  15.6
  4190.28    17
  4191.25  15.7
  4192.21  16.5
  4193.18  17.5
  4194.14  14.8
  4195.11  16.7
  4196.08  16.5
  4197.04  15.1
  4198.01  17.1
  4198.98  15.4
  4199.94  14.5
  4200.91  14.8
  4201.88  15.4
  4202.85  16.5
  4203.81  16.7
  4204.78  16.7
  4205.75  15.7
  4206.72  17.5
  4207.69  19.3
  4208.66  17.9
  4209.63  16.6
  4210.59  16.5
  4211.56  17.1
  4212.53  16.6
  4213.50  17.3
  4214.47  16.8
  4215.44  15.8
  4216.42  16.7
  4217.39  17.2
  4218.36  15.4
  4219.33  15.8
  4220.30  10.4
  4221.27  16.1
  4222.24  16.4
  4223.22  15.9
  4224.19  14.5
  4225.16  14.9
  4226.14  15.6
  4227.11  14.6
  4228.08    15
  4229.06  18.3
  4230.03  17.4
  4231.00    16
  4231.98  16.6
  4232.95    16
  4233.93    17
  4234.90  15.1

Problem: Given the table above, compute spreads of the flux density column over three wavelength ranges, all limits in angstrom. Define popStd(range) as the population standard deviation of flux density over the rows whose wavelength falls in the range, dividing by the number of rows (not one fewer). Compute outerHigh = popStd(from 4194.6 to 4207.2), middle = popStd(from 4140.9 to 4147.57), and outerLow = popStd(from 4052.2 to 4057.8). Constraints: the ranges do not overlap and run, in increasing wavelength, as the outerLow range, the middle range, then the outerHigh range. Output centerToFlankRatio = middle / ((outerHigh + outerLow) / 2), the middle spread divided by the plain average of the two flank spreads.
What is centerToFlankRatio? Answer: 1.3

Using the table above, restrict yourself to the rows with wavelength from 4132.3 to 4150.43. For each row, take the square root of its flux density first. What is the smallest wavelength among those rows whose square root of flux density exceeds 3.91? 4132.79 angstrom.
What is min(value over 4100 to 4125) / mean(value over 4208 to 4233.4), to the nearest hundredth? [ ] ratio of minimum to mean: 0.71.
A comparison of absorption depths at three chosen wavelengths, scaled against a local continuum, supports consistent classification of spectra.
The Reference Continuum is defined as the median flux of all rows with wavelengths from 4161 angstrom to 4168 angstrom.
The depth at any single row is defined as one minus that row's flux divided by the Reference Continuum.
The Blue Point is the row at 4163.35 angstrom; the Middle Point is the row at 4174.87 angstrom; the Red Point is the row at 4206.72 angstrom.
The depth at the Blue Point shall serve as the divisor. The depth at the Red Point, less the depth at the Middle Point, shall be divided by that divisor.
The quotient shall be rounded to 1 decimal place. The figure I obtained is 3.6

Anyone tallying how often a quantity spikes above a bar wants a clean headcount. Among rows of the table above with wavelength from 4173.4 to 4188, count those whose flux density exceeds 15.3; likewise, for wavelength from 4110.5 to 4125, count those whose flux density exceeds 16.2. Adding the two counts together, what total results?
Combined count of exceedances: 10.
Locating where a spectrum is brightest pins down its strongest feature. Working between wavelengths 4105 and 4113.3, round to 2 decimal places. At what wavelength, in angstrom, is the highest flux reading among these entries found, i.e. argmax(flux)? 4111.91 angstrom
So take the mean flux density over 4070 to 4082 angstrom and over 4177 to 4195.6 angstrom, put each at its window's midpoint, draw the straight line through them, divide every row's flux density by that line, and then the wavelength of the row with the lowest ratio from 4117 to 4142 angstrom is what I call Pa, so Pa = 4120.44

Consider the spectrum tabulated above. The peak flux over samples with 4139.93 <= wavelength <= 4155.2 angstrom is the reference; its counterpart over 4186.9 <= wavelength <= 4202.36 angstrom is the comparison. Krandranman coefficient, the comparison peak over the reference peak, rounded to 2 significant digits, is 0.95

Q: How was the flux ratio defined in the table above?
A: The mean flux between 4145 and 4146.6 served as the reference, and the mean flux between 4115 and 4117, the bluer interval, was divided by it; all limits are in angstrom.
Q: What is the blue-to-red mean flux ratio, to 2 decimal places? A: 1.11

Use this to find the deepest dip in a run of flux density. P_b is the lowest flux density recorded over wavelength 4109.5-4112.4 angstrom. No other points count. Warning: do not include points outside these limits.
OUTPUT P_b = 13.1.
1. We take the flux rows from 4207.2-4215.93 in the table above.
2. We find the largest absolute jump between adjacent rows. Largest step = 1.4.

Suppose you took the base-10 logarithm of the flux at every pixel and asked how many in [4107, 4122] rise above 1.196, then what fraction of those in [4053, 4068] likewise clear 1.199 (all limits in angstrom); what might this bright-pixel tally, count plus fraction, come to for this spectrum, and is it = 3.5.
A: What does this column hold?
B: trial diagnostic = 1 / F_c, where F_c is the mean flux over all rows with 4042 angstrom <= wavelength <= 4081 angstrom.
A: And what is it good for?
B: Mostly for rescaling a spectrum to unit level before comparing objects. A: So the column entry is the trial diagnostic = 0.062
